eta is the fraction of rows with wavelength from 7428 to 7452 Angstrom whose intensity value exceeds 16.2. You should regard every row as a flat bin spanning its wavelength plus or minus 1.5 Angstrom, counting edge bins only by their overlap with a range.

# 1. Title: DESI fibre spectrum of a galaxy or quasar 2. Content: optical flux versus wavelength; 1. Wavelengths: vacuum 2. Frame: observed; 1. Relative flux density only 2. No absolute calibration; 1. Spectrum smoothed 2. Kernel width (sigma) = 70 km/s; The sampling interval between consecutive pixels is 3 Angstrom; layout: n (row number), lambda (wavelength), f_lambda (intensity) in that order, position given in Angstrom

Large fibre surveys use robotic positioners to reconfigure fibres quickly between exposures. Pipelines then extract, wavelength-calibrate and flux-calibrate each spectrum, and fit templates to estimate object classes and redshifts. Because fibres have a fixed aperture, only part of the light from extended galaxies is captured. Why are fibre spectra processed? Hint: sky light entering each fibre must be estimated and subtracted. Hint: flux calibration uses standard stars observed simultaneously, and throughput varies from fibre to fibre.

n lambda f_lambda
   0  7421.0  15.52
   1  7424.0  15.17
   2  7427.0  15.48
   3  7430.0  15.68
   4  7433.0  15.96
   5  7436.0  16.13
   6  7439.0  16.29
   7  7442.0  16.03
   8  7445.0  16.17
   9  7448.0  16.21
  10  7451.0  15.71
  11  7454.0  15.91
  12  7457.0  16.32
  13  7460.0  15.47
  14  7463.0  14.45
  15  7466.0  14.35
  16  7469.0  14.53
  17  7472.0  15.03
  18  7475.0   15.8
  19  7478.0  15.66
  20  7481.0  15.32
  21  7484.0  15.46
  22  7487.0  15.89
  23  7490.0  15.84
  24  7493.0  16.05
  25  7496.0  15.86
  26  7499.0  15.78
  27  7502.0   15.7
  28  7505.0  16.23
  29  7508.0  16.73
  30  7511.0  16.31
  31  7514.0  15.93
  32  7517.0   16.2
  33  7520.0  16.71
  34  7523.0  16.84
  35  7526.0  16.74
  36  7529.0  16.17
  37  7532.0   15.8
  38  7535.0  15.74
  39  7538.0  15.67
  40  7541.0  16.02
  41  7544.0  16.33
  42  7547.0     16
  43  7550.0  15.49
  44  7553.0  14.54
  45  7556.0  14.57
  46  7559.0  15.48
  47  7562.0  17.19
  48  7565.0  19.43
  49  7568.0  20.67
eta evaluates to 0.25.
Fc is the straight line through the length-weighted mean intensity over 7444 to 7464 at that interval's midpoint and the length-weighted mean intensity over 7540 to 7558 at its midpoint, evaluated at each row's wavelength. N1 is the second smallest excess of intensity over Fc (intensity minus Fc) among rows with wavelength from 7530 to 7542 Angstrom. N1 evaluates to 0.2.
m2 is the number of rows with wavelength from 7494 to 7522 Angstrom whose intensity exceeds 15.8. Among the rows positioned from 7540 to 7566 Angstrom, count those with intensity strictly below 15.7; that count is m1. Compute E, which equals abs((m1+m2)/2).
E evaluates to 5.5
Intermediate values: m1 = 4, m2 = 7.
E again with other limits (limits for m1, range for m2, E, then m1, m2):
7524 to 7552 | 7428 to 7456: 4.5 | 2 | 7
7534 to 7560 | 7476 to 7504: 4.5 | 5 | 4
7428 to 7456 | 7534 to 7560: 2.0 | 1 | 3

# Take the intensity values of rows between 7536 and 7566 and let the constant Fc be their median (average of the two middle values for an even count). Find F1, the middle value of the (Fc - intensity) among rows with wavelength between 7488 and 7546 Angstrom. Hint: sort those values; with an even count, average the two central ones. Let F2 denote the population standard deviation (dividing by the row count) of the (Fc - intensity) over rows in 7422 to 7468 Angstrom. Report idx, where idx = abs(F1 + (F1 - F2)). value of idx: 1.03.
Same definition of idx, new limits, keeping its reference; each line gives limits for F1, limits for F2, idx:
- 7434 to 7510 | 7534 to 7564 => 0.75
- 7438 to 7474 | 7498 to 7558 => 0.56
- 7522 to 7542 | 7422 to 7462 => 0.72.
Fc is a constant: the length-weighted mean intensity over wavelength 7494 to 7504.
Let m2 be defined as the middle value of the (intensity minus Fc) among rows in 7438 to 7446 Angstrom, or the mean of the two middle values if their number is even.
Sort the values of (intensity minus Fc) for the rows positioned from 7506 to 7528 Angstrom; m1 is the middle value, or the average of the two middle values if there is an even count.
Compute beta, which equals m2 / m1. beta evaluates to 0.4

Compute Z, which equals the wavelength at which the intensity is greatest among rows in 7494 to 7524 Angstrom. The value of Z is 7523.0 Angstrom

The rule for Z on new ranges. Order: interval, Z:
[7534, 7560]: 7544.0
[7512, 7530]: 7523.0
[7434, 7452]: 7439.0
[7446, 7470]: 7457.0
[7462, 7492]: 7487.0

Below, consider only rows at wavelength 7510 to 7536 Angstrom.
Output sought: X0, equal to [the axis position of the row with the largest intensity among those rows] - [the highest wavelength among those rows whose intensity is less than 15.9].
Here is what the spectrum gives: -12 Angstrom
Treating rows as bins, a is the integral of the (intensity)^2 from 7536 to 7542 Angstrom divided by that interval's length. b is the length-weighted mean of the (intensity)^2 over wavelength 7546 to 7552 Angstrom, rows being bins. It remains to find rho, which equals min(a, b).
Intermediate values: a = 250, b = 244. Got 244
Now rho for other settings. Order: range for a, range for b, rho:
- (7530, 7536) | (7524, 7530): 250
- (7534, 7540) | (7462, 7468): 208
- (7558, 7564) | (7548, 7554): 229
